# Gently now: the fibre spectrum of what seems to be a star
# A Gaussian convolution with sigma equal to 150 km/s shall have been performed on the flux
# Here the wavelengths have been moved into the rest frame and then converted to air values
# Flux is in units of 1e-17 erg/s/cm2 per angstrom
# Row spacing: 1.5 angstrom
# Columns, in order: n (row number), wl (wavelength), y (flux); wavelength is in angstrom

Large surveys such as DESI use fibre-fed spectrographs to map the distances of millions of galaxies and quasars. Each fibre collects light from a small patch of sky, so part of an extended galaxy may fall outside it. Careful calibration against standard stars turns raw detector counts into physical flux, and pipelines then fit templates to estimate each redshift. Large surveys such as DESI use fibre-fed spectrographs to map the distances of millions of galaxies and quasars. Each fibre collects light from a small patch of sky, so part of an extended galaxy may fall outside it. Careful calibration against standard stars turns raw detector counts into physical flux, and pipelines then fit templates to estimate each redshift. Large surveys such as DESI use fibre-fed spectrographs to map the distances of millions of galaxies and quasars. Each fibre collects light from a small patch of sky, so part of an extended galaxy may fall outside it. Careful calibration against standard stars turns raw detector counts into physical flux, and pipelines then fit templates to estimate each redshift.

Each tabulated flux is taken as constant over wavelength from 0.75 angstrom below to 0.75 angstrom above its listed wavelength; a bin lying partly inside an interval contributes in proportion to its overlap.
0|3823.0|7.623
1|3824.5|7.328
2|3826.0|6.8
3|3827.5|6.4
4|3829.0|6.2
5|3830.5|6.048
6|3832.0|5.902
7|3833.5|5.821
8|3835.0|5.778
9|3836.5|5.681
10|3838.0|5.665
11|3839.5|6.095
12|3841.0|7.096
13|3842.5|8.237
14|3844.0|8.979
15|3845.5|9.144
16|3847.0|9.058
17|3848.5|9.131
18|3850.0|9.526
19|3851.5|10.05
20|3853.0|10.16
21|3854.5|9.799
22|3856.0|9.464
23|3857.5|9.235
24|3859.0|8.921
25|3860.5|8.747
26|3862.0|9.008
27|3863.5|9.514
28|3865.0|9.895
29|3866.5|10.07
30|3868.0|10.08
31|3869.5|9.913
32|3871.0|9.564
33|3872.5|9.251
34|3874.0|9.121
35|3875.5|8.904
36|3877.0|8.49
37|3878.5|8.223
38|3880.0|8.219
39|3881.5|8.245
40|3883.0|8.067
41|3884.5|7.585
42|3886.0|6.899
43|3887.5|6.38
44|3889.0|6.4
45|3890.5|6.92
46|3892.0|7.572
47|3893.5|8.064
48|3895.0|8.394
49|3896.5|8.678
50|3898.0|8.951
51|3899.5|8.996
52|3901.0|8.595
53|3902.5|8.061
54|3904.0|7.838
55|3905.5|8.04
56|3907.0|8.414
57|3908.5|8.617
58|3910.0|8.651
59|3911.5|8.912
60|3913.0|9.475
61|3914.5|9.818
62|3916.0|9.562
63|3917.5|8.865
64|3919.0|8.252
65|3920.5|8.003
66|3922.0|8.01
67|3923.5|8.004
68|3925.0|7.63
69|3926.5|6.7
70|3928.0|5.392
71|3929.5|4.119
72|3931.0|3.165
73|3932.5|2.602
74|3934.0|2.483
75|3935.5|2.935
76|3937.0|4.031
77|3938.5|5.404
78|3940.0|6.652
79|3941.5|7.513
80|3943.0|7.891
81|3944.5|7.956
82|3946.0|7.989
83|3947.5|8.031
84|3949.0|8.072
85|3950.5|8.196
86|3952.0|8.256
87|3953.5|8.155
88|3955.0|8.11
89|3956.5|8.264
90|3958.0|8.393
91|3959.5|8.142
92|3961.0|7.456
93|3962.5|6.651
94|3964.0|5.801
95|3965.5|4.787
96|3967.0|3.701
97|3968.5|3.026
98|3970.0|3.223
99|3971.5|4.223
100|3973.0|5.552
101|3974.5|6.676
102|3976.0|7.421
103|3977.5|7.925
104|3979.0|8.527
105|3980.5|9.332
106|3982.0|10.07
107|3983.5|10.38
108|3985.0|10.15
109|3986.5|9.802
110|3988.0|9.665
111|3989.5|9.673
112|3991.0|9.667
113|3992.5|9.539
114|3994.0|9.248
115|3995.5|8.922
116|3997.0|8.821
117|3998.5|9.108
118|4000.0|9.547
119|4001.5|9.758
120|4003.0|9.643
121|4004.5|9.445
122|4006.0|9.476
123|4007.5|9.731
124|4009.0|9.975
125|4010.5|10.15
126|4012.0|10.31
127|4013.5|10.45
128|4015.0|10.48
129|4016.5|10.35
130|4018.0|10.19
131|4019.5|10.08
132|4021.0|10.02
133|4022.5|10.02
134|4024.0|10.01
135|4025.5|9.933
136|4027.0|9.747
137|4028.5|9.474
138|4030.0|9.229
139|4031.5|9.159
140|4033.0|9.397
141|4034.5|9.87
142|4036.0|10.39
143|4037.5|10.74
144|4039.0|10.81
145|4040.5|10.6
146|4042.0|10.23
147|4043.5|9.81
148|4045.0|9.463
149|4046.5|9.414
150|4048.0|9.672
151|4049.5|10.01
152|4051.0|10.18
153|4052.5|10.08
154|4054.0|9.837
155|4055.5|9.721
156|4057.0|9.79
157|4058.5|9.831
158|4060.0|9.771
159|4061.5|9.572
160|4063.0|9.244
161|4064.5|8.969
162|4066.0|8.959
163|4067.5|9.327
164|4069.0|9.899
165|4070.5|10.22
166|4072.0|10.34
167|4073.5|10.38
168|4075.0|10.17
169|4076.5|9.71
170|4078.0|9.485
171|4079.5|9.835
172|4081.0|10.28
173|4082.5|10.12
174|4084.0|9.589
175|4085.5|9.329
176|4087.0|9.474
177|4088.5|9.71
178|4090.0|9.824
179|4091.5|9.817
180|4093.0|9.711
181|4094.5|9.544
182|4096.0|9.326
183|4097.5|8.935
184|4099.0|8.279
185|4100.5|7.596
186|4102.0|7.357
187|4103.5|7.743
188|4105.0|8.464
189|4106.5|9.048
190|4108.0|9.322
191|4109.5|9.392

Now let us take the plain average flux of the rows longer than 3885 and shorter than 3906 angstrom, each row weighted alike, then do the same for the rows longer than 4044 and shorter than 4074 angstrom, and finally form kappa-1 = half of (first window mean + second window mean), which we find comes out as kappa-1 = 8.8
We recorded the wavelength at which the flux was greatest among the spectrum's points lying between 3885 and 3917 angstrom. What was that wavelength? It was 3914.5 angstrom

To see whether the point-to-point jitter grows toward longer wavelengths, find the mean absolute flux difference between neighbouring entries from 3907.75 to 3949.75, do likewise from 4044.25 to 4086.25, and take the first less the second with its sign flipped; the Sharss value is -0.29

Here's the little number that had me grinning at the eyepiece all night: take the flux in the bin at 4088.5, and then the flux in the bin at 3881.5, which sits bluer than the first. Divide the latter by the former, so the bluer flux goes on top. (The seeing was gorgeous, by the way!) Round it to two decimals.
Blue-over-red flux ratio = 0.85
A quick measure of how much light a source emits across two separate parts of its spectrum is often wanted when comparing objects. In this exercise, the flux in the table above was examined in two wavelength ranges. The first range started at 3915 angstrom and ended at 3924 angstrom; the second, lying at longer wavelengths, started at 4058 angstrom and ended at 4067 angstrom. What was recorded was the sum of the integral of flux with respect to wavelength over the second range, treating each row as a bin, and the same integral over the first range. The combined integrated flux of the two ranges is 161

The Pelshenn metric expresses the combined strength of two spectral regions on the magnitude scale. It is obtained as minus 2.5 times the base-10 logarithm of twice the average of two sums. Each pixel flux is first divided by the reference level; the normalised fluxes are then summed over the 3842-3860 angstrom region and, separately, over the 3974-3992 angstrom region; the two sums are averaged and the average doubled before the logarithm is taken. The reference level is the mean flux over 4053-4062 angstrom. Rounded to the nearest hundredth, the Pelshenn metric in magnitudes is -3.39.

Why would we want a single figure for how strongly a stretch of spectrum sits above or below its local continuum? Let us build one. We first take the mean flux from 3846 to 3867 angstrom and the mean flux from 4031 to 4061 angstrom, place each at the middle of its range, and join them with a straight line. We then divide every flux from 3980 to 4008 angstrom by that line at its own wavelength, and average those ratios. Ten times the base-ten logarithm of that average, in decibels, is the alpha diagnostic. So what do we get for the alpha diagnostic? -0.1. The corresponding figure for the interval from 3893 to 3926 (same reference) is -0.5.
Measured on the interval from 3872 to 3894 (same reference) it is -0.8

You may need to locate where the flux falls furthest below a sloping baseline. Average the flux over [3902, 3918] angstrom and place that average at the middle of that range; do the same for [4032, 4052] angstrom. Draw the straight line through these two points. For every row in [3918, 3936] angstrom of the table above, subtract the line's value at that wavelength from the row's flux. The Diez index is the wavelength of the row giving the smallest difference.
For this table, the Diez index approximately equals 3934.0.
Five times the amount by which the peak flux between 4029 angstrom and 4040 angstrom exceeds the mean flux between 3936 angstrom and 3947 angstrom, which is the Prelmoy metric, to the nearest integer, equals 20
